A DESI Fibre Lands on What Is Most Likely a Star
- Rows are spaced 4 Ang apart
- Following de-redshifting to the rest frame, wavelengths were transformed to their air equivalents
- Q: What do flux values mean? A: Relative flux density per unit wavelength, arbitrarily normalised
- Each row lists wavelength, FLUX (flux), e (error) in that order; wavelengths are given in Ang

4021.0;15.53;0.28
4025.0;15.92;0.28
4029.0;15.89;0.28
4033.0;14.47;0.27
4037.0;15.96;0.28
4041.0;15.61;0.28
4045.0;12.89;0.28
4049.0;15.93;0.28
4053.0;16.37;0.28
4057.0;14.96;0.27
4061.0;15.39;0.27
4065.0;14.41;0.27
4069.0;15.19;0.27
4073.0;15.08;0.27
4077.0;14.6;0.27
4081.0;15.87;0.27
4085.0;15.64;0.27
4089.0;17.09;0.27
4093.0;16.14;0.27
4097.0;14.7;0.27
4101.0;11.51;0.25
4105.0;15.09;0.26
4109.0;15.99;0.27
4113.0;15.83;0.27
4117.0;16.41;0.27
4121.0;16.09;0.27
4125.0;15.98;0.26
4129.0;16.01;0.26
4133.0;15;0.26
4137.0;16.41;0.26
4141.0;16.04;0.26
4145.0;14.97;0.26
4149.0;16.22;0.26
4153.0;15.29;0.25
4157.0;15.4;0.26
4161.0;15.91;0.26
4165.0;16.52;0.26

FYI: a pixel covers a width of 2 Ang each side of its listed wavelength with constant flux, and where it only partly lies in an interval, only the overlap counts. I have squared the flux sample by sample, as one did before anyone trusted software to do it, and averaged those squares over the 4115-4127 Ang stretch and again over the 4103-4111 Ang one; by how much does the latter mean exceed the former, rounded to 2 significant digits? -19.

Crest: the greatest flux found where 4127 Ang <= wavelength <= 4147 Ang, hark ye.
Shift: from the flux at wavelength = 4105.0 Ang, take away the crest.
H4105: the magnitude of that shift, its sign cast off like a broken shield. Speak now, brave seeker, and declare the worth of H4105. 1.3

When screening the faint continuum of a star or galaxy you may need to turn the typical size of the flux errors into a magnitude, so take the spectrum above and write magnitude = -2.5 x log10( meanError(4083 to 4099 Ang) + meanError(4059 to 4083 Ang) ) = 0.669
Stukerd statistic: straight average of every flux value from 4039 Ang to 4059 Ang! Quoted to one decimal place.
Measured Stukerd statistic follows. 15.2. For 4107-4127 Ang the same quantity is 16.1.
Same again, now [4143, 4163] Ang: 15.6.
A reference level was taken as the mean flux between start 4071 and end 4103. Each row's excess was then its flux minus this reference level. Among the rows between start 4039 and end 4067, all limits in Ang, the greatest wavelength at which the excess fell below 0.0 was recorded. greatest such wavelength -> 4065.0 Ang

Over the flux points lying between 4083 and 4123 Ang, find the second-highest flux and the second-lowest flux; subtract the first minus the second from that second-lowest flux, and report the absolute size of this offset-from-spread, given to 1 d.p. 13.0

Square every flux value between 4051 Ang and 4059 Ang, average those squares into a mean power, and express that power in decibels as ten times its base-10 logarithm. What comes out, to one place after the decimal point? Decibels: 23.9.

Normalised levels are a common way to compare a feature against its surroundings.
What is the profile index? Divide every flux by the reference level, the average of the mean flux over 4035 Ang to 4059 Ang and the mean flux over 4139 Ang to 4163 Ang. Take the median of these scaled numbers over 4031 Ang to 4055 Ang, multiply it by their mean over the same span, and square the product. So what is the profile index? 1.01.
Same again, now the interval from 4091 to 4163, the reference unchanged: 1.07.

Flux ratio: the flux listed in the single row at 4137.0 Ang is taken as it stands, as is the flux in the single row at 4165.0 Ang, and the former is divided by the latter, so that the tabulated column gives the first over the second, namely 0.99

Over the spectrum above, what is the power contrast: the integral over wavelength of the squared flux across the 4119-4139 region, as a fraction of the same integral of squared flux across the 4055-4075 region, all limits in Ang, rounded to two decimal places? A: 1.12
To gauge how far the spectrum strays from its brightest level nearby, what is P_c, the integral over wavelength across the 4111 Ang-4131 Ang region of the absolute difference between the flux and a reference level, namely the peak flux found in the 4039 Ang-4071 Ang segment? 6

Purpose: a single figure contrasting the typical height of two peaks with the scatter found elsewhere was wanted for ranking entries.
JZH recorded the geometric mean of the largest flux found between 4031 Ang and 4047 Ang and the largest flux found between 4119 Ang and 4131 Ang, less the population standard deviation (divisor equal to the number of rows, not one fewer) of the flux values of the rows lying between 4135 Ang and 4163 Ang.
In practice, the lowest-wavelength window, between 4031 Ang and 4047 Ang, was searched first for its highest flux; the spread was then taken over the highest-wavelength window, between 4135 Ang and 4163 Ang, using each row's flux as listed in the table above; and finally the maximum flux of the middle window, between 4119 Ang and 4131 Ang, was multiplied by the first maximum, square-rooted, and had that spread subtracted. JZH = 15.5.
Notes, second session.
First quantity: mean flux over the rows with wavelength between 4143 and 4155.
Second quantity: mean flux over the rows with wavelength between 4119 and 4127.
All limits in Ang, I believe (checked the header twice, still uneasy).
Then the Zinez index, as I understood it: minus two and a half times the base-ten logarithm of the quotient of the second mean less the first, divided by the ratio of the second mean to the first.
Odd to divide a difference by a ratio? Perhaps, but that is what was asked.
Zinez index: 0.70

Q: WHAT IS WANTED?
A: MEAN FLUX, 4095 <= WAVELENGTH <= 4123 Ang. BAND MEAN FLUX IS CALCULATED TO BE 15.1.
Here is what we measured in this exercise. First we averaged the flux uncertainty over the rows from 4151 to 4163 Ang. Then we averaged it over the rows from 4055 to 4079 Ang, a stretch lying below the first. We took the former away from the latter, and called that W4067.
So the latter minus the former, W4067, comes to 0.0133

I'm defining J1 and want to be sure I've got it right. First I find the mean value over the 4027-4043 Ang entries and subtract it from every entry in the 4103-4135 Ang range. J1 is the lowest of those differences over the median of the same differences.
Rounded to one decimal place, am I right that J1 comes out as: -1.0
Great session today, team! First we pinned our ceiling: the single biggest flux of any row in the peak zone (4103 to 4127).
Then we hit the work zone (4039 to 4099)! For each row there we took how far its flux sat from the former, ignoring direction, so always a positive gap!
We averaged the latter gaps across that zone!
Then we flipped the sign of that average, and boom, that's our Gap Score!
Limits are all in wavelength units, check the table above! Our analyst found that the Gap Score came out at -1.18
